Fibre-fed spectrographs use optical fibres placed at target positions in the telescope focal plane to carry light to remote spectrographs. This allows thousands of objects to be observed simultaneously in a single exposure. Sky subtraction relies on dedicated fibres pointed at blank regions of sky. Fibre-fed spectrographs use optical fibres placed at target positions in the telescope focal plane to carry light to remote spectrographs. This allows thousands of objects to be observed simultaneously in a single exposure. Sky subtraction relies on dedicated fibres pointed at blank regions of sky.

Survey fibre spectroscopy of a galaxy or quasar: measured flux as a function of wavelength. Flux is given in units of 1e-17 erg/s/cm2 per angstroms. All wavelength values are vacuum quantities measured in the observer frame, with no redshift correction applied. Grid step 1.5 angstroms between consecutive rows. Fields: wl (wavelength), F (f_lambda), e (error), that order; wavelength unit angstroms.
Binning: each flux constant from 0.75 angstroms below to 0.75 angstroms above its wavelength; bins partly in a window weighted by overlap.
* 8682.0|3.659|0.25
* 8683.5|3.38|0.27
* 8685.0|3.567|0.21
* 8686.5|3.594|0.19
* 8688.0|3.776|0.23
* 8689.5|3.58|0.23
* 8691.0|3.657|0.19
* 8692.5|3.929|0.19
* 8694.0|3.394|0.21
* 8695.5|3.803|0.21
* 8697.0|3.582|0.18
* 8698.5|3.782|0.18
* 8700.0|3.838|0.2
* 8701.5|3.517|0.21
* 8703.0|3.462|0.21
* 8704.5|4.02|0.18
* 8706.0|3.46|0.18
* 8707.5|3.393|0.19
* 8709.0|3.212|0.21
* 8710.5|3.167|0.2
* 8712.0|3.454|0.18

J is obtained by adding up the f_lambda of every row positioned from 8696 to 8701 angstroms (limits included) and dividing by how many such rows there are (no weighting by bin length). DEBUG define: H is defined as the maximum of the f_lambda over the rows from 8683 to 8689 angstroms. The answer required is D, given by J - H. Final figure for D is -0.04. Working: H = 3.776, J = 3.73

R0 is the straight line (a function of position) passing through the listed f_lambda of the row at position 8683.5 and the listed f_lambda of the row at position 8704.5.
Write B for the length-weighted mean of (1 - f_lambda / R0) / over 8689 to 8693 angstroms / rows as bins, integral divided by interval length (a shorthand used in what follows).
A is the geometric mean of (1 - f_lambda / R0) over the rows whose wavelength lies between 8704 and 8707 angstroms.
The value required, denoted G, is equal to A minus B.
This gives 0.03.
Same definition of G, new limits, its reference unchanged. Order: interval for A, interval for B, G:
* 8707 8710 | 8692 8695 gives 0.19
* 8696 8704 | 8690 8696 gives 0.05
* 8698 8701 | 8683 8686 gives 0.04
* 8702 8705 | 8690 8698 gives -0.01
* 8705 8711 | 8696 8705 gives 0.14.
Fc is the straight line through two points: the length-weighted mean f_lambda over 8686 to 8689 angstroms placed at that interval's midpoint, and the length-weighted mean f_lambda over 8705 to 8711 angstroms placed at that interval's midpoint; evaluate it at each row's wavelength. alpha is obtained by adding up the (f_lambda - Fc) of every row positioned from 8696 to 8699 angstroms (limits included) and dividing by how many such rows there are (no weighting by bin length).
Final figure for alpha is 0.17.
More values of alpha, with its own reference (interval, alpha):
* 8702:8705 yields 0.33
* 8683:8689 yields -0.13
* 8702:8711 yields 0.09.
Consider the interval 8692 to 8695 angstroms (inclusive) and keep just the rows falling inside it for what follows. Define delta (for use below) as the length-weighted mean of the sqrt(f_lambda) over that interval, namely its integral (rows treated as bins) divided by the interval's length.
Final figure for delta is 1.91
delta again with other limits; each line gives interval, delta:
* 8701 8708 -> 1.89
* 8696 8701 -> 1.93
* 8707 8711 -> 1.80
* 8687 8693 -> 1.93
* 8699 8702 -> 1.92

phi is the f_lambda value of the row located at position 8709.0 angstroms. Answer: 3.212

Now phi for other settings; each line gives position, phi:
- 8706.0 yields 3.46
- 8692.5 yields 3.929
